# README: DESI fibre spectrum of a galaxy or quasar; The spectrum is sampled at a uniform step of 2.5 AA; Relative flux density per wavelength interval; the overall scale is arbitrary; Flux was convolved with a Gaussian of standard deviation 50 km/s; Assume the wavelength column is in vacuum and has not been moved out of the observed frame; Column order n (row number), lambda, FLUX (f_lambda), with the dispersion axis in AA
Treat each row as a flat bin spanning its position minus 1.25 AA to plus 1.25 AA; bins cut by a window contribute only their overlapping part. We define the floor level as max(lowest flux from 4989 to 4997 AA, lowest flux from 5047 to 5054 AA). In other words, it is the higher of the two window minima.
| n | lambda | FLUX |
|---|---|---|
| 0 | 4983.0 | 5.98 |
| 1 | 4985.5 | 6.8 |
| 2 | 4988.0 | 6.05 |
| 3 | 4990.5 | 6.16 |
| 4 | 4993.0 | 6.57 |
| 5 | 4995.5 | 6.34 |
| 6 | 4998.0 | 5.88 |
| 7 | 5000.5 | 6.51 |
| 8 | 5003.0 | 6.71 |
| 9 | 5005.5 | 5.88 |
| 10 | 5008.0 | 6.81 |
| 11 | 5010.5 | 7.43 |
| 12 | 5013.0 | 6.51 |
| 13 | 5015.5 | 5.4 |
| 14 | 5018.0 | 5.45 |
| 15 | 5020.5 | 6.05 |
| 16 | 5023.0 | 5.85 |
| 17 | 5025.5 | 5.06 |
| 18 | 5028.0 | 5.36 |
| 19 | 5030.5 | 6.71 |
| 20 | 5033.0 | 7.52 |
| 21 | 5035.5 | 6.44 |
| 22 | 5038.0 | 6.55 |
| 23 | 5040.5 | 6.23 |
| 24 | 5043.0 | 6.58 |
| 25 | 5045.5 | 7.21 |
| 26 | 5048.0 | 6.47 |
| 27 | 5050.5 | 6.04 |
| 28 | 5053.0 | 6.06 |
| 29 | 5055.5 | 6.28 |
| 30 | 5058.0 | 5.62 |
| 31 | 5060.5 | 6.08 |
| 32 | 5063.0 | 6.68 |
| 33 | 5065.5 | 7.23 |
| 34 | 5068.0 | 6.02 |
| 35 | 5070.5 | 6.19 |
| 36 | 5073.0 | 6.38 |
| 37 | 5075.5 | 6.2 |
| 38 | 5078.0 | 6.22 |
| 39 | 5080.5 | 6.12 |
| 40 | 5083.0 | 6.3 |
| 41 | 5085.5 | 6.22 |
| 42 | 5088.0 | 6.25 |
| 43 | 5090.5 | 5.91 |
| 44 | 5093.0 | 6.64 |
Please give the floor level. 6.16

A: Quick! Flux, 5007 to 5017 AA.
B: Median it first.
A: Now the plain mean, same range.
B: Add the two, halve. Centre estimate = 6.6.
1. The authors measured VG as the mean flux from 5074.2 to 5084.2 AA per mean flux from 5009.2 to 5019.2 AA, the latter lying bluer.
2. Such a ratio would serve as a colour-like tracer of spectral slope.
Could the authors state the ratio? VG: 1.00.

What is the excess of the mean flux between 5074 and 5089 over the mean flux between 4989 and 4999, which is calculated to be 0.0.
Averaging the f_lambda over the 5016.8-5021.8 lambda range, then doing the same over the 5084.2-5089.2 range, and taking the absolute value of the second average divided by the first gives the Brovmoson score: 1.08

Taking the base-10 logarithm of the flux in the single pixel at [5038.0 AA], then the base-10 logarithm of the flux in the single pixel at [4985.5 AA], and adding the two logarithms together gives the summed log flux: 1.65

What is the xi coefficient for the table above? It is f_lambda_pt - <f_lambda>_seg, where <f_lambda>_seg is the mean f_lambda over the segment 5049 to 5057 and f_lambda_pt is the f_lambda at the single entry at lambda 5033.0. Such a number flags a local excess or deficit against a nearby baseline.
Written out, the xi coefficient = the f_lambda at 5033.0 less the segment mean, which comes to 1.4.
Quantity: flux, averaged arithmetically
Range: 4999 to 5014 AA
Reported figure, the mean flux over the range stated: 6.6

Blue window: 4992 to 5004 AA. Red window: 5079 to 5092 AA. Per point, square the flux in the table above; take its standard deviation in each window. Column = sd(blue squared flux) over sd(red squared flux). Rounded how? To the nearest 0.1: 2.1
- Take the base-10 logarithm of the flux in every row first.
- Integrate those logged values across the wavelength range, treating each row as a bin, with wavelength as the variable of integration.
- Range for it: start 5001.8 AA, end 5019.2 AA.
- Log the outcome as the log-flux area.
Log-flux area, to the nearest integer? 14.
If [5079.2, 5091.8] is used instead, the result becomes 10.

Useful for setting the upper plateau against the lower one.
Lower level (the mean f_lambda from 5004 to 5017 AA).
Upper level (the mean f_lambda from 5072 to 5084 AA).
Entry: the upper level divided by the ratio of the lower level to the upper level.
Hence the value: 6.09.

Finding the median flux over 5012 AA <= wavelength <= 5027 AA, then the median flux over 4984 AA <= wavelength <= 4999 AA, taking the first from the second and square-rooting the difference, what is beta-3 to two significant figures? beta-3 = 0.77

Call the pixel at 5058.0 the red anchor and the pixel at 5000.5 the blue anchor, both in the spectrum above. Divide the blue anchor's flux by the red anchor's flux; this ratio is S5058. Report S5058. 1.16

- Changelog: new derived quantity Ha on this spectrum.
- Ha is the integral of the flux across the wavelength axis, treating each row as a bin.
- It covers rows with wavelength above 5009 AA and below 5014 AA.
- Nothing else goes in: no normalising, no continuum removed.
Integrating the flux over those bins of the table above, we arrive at 35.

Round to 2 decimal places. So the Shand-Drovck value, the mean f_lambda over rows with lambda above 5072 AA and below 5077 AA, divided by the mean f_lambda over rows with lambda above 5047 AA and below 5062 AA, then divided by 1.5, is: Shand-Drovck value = 0.69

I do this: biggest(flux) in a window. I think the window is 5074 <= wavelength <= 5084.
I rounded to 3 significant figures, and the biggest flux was 6.30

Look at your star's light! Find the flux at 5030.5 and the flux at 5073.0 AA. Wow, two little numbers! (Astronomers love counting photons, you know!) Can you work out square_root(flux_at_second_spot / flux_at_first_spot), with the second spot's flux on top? 0.98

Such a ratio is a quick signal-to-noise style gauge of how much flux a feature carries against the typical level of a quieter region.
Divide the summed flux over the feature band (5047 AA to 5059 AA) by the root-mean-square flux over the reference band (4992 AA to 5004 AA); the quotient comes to 4.75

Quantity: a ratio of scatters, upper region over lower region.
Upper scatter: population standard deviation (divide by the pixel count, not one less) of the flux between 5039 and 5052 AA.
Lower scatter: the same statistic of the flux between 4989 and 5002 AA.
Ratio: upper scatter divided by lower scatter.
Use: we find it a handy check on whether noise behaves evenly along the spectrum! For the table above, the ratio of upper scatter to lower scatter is 1.6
